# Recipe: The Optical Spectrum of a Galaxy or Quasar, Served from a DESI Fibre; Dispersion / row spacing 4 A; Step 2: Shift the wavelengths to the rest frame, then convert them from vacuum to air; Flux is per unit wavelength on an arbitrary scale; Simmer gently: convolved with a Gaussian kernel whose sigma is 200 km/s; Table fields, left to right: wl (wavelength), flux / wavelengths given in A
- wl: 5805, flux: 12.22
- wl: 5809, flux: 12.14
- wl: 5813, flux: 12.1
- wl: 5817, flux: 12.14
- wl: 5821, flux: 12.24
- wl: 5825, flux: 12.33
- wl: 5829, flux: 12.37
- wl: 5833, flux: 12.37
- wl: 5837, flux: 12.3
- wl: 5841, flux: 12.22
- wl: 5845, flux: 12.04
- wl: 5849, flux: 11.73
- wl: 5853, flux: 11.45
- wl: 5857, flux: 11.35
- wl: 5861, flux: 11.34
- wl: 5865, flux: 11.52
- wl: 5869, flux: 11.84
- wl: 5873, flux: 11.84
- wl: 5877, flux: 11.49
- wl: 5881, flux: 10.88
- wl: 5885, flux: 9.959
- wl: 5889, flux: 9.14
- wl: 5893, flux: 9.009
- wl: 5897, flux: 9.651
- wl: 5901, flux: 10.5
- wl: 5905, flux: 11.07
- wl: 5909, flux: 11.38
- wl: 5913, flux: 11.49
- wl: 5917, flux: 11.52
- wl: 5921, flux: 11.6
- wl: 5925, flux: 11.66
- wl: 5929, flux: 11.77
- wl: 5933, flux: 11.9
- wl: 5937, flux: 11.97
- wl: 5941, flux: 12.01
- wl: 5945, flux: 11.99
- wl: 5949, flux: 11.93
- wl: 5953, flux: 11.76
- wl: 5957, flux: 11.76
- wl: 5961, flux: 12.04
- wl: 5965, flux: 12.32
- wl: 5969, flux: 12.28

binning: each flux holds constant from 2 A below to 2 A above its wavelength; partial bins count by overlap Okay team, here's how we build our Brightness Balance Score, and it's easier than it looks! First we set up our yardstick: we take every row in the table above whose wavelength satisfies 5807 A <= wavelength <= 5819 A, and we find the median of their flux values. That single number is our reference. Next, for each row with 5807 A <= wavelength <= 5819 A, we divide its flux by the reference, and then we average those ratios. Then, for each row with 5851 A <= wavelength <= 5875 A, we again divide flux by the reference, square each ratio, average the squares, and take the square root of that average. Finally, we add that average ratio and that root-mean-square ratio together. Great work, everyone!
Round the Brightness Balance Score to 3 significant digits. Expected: 1.95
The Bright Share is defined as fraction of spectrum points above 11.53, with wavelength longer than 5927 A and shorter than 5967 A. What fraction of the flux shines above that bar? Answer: 1.0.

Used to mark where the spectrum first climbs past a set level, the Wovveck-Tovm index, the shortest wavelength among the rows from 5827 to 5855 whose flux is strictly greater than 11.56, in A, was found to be 5829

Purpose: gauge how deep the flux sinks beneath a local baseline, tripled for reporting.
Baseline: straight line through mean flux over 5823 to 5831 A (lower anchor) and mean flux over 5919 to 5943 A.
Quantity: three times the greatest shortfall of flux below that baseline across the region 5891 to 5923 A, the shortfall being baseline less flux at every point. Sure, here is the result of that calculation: 9.0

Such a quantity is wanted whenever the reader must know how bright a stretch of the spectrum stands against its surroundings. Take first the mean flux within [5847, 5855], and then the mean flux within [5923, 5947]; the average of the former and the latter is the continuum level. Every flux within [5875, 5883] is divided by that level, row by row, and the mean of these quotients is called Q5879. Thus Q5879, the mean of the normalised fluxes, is 0.953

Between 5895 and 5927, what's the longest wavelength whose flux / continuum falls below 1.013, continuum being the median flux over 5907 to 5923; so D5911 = 5921 A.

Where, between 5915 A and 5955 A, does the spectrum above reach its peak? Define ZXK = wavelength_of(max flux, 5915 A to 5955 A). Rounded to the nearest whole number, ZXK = 5941 A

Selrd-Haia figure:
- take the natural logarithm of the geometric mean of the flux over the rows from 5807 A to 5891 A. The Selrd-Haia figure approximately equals 2.45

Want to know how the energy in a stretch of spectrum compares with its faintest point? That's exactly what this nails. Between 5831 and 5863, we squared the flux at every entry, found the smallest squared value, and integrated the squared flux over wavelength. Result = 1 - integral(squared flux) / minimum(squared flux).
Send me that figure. -34.0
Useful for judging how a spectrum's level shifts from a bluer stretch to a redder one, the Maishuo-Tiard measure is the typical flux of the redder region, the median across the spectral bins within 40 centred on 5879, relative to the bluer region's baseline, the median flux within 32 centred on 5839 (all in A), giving 0.91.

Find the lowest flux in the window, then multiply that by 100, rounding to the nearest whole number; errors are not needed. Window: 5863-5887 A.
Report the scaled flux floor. 996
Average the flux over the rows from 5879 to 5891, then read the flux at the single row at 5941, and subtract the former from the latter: 2.0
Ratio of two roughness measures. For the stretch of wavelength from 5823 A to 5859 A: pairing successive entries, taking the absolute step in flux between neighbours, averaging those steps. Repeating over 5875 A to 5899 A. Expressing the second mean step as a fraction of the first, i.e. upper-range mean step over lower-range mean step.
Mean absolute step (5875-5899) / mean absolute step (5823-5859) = 4.7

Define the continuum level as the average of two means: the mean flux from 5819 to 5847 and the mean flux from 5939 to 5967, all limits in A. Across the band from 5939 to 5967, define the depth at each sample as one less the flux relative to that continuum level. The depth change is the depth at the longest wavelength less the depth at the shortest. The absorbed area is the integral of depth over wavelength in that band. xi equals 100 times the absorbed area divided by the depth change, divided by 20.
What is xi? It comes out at -66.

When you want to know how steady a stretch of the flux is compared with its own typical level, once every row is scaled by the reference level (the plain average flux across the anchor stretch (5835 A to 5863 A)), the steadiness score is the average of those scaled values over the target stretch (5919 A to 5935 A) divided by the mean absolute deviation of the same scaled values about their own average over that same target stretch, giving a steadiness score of 114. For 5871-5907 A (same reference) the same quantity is 12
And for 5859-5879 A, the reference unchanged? 62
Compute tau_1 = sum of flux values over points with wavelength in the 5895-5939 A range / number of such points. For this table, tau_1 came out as 11.3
